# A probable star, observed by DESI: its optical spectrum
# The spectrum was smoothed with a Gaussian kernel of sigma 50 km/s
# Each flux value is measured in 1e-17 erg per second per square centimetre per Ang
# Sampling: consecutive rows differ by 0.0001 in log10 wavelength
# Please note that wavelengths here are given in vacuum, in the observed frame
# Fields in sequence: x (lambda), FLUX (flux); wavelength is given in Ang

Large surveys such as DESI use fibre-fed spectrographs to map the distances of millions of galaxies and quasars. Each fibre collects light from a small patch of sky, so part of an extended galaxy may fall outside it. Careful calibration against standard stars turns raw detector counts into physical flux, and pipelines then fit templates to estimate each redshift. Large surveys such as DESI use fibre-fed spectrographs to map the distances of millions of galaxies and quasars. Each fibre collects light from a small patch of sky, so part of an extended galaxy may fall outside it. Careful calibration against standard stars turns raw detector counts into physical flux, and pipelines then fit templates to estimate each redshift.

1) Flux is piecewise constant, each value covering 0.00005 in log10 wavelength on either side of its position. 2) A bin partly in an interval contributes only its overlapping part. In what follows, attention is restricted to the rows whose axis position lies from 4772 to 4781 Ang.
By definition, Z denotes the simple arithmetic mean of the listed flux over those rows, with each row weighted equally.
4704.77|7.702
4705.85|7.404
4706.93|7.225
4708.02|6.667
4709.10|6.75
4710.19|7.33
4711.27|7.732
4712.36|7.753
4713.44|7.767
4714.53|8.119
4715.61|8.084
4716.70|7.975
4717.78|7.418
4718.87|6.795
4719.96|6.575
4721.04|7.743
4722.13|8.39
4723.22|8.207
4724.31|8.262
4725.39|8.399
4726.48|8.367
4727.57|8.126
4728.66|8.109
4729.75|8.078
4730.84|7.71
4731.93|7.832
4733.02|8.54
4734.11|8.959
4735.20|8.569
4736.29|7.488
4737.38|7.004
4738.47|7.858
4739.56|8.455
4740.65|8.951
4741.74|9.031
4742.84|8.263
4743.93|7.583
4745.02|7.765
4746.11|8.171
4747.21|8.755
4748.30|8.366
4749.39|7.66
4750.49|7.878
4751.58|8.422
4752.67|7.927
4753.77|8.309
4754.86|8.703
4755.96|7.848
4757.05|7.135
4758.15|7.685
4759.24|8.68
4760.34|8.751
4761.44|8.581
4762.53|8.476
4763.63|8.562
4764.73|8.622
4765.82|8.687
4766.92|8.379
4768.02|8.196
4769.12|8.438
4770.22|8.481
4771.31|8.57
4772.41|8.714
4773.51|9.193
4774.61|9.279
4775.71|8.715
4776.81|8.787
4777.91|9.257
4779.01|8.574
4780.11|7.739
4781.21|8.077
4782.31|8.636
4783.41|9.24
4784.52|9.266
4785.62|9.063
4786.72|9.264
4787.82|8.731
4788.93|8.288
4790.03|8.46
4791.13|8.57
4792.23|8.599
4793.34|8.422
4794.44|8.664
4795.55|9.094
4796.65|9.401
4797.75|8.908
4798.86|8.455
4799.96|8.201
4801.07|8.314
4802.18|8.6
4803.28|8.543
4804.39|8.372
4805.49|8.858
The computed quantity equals 8.78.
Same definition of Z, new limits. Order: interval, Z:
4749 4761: 8.09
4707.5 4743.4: 7.92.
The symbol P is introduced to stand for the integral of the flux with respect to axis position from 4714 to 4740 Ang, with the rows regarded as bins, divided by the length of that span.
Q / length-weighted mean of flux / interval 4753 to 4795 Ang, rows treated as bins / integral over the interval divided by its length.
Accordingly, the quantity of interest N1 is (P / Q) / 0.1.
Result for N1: 9.29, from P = 7.96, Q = 8.56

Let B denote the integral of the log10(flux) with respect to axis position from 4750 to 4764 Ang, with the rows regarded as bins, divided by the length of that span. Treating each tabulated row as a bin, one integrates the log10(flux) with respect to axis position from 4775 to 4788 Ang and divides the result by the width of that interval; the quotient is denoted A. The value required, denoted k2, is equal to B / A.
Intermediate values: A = 0.943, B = 0.915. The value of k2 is 0.97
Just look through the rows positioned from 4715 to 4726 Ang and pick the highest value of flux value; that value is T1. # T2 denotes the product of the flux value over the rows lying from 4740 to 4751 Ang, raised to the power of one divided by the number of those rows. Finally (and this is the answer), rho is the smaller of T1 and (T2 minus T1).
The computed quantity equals -0.2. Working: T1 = 8.399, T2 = 8.2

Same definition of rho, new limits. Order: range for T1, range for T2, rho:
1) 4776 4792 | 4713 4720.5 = -1.8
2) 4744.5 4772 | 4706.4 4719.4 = -1.3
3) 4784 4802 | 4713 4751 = -1.4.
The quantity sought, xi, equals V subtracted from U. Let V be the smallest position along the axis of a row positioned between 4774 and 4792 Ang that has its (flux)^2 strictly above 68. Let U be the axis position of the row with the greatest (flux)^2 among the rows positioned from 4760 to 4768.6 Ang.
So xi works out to -14.3 Ang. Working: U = 4760.34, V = 4774.61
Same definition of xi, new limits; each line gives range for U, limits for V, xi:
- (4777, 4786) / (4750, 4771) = 32.9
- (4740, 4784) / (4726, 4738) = 48.1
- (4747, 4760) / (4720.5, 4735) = 25.1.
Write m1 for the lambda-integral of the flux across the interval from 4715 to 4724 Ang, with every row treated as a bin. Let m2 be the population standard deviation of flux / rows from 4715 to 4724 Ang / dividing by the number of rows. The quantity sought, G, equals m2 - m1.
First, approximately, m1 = 69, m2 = 0.62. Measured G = -68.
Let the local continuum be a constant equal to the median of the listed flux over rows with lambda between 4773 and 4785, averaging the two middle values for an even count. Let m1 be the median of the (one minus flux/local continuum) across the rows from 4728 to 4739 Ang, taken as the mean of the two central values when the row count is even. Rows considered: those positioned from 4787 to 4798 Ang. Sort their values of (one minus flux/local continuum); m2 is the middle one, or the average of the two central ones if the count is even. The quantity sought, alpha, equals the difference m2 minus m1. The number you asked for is -0.08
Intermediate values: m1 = 0.093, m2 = 0.018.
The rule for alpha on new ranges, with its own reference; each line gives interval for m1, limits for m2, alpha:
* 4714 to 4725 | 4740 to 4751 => -0.02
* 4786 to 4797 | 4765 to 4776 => 0.00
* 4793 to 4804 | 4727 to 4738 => 0.05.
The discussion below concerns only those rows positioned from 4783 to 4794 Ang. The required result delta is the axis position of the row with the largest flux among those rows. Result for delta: 4784.52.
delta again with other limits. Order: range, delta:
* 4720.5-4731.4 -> 4725.39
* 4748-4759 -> 4754.86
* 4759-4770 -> 4760.34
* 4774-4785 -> 4774.61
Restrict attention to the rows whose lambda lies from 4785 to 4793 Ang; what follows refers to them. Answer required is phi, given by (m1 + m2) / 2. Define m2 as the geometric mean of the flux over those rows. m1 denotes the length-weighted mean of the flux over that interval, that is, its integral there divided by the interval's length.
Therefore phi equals 8.7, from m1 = 8.7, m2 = 8.71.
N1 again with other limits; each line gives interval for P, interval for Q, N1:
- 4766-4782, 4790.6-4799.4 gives 9.82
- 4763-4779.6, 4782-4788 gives 9.59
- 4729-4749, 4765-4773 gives 9.62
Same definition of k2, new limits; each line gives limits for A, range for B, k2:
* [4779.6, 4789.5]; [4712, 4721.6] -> 0.94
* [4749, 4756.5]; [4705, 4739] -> 0.98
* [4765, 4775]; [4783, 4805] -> 1.00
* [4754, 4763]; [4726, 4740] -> 0.99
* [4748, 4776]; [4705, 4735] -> 0.96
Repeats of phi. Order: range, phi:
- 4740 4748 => 8.4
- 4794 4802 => 8.7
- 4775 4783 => 8.5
